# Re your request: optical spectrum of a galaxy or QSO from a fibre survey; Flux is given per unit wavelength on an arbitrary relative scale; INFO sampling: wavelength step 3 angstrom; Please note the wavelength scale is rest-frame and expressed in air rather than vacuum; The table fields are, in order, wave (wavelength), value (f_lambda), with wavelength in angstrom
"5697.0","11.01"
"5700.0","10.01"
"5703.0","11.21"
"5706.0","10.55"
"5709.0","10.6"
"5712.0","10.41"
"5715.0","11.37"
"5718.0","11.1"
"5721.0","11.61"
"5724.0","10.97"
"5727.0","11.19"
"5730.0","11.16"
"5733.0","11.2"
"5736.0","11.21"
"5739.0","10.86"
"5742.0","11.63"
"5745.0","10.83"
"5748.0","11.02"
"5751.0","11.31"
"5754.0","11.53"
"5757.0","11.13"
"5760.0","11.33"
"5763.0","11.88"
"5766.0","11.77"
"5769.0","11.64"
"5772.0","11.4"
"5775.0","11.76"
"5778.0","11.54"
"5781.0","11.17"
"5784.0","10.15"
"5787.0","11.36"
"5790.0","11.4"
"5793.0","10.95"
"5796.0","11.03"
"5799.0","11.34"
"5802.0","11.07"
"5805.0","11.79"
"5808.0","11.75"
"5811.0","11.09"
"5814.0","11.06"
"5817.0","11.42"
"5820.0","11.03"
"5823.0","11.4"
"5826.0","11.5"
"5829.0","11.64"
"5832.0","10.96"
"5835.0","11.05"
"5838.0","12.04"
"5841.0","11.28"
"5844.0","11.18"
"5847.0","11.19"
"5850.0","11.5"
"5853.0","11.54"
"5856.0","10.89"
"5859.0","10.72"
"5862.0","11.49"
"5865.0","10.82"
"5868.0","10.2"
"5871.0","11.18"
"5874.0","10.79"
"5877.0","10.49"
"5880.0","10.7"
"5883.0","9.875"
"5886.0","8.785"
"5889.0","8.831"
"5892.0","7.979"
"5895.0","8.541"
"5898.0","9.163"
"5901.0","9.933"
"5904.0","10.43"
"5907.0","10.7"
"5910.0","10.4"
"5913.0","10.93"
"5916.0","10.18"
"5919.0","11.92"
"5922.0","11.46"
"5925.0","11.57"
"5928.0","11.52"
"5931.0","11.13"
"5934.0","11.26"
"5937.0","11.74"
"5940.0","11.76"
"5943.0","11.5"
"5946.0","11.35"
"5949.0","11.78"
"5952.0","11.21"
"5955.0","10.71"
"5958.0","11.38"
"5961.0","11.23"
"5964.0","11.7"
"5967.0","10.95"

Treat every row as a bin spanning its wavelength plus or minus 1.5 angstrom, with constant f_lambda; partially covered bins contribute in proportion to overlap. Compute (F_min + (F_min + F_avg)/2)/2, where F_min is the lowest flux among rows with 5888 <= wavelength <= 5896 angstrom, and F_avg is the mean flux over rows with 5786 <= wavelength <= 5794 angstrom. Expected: 8.8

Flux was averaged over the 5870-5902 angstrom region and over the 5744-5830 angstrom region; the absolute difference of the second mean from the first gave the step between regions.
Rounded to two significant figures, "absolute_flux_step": 1.7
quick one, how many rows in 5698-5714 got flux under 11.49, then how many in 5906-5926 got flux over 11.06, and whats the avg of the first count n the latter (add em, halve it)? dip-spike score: 4.0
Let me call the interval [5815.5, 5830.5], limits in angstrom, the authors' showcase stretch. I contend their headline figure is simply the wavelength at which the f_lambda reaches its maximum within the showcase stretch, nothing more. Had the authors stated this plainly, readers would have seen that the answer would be 5829.0 angstrom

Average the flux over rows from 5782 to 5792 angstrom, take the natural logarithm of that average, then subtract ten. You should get -7.60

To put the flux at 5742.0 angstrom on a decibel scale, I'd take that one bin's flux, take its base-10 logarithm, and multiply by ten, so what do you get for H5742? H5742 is 10.66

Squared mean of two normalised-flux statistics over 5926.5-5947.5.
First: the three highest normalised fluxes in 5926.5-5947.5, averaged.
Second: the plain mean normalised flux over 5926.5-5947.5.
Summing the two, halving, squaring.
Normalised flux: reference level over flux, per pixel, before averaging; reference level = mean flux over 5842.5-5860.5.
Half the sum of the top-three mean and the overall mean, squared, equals 0.97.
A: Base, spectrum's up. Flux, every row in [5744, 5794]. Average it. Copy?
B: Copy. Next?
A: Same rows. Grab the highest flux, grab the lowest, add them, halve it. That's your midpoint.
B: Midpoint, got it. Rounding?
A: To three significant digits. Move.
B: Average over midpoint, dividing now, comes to 1.03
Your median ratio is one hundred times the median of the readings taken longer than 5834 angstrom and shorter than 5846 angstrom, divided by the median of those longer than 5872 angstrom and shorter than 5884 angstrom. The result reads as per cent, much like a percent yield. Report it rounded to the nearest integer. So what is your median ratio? 106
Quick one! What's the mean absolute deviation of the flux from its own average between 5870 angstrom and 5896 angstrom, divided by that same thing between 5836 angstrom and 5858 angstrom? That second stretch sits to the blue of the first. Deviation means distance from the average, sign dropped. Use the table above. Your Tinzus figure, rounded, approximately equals 3.7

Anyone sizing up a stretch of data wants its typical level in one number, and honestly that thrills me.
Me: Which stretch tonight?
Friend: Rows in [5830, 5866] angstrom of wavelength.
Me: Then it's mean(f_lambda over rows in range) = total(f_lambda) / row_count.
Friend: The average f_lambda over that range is 11.2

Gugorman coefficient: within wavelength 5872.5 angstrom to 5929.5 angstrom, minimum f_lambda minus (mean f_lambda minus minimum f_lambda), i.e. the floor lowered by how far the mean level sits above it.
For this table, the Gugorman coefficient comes 5.7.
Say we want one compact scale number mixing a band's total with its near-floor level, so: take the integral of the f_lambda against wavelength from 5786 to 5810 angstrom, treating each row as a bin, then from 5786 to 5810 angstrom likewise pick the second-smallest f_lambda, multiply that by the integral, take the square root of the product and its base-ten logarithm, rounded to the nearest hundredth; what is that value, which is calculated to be 1.74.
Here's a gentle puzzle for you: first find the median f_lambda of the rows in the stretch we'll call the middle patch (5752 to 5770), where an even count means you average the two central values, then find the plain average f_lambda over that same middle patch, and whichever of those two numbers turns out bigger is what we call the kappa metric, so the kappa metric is 11.6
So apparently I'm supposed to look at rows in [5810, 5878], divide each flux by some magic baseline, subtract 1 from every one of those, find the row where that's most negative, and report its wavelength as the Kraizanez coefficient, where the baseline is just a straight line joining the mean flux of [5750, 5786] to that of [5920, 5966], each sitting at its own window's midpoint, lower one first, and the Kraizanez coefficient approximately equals 5868.0 angstrom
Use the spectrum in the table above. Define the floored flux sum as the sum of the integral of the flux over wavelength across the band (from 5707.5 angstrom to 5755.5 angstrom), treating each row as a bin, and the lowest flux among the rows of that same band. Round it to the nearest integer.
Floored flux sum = 544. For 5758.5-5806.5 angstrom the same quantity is 555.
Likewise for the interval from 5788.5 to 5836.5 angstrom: 552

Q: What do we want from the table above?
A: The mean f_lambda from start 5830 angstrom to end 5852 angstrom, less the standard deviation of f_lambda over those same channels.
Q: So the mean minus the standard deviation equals 11.0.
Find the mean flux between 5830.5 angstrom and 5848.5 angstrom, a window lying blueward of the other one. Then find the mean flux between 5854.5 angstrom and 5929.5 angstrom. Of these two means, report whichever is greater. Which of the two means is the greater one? 11.28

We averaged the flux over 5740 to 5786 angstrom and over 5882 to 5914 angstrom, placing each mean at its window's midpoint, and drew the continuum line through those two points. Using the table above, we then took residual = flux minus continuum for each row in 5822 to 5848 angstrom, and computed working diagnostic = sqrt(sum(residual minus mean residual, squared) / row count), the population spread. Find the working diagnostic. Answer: 0.310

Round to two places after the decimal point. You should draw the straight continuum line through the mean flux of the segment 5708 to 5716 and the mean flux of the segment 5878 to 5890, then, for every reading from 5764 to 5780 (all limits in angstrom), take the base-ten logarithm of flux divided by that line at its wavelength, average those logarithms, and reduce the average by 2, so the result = -1.95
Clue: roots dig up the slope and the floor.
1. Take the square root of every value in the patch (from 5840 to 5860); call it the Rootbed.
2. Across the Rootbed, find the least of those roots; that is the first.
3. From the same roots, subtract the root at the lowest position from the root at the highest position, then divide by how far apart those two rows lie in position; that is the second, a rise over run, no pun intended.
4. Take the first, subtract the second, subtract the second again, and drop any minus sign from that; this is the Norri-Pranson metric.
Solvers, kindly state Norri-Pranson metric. 3.28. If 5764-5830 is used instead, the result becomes 3.19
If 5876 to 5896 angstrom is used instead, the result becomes 2.86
